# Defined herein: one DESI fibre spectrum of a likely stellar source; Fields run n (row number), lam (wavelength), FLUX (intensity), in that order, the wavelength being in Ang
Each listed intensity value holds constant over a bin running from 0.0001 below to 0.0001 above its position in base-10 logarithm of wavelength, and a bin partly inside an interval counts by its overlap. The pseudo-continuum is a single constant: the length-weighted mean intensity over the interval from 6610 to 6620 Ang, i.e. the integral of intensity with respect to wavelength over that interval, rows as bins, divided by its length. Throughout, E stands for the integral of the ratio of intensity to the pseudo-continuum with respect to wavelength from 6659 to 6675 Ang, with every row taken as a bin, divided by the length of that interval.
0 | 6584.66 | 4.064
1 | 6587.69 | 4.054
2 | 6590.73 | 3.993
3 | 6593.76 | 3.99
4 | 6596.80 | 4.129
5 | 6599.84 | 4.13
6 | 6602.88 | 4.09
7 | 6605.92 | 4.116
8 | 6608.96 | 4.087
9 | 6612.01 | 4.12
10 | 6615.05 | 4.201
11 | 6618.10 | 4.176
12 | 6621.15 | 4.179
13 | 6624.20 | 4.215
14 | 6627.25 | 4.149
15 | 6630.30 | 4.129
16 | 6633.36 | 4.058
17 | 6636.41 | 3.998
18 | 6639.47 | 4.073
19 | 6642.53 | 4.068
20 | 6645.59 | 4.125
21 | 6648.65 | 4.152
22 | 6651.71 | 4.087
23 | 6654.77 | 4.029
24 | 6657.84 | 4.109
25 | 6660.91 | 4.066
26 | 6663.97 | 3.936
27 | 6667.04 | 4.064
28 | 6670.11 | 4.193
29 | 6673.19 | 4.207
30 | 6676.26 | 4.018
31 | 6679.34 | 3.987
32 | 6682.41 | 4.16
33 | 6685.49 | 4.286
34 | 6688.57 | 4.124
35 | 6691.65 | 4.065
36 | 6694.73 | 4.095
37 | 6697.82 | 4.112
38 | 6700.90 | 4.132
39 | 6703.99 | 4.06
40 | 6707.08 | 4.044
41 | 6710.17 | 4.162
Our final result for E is 0.98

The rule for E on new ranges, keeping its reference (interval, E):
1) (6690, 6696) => 0.98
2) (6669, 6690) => 0.99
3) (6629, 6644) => 0.98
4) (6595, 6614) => 0.99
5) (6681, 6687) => 1.01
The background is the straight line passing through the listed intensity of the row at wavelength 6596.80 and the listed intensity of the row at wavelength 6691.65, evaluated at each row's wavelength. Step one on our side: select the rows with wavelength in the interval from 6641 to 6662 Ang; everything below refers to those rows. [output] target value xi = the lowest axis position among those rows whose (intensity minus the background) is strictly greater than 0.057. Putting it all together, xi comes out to 6648.65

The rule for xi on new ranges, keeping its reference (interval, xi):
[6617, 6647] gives 6618.10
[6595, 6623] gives 6615.05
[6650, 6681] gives 6670.11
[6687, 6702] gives 6700.90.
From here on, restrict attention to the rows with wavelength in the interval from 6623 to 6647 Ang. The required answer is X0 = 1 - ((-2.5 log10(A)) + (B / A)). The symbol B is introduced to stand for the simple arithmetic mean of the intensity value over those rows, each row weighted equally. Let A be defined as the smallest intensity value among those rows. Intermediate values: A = 3.998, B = 4.10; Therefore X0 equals 1.48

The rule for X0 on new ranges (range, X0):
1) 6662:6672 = 1.46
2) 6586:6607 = 1.48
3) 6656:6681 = 1.45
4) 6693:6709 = 1.51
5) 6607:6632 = 1.51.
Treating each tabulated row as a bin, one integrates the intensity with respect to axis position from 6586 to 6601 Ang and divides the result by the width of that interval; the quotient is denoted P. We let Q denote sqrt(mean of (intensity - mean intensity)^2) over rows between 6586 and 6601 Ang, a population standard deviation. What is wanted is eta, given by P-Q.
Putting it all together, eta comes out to 4.00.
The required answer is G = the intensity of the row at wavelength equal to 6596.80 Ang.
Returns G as 4.129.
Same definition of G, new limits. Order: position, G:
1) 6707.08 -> 4.044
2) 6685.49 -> 4.286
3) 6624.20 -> 4.215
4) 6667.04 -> 4.064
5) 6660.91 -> 4.066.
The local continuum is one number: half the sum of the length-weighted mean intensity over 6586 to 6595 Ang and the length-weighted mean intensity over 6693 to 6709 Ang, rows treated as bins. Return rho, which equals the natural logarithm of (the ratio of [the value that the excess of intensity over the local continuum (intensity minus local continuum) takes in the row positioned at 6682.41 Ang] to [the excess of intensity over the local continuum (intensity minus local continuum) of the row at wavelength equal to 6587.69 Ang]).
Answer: 4.1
